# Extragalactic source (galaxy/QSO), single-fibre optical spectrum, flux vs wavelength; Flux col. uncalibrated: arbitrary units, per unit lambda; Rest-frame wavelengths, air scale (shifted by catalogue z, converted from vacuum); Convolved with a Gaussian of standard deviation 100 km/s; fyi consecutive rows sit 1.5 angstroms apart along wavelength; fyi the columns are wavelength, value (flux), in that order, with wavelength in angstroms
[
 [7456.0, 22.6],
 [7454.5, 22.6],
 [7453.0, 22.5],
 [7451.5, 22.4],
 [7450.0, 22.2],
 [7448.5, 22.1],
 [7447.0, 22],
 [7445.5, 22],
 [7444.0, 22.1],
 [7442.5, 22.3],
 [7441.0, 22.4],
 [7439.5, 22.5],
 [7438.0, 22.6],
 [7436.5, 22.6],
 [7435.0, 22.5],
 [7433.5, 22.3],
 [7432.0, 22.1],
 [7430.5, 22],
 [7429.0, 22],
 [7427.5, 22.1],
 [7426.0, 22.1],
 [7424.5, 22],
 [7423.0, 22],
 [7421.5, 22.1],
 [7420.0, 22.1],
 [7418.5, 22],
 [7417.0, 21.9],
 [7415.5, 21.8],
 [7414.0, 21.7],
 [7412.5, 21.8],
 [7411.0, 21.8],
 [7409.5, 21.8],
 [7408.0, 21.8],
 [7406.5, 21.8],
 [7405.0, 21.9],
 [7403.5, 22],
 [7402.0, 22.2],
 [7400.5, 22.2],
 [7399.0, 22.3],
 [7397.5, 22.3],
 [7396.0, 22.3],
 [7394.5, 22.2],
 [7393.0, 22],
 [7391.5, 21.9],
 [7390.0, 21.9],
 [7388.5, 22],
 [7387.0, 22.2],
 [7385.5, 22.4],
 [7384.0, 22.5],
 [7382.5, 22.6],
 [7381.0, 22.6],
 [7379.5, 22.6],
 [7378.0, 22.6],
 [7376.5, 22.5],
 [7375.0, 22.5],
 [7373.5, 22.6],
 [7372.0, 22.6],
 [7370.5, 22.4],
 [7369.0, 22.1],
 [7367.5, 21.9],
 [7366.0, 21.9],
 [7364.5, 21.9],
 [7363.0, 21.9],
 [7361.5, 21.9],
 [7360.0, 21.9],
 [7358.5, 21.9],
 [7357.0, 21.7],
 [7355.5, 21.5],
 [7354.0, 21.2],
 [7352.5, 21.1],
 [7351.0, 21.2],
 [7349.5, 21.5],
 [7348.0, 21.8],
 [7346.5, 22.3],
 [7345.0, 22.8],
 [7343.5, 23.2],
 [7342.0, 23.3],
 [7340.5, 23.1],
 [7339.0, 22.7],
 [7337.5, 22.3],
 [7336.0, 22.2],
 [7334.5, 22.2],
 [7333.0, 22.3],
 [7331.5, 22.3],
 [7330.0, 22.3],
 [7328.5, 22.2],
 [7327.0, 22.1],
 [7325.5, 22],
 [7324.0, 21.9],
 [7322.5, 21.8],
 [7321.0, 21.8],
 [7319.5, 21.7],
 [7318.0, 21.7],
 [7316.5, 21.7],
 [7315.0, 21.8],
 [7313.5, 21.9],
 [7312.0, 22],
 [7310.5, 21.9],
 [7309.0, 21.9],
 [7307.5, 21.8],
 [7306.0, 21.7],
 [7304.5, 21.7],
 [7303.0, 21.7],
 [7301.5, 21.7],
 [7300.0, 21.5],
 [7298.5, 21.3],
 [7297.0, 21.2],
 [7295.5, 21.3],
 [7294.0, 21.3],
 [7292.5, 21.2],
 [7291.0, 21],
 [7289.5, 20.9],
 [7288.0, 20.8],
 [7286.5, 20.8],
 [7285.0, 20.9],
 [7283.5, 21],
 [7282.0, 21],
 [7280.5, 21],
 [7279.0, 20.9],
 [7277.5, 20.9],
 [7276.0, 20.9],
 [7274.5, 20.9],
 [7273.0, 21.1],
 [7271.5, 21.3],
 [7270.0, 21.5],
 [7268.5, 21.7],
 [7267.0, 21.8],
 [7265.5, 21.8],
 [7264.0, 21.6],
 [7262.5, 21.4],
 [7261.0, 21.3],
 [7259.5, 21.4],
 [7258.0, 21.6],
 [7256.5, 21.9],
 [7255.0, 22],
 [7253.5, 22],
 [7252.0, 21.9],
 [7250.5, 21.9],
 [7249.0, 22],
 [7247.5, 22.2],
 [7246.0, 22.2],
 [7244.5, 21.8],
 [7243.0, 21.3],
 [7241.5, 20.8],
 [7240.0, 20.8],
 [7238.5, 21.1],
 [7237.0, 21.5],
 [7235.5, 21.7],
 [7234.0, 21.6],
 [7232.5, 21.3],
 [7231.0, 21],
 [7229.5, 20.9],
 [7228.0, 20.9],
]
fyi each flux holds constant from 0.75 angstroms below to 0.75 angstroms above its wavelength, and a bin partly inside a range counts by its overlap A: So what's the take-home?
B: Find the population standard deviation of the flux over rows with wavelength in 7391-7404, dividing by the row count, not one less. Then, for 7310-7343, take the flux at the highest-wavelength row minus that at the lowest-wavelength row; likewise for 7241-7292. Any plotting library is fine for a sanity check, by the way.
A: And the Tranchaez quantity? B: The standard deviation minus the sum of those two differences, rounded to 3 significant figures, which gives -1.46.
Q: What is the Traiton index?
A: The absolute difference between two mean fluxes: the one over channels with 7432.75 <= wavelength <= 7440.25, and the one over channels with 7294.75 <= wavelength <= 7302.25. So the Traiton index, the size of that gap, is 1.1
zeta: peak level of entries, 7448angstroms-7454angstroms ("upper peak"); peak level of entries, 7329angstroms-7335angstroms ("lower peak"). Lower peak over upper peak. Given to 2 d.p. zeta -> 0.99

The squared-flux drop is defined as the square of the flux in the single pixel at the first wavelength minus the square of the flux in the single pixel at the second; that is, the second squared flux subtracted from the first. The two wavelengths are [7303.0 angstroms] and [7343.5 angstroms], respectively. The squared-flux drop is -67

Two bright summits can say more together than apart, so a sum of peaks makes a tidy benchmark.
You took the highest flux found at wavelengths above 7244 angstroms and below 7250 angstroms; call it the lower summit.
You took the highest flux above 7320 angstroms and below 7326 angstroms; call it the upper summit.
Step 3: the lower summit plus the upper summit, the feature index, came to 44.2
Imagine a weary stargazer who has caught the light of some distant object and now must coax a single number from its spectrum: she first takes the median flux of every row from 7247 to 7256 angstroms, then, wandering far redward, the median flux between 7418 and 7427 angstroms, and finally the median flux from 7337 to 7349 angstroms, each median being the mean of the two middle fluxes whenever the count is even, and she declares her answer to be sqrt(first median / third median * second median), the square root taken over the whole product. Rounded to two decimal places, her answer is 4.62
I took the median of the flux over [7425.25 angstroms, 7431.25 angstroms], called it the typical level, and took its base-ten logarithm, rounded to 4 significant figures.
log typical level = 1.343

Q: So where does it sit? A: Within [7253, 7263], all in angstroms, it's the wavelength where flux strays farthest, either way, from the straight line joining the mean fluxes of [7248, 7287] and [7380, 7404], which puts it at 7253.5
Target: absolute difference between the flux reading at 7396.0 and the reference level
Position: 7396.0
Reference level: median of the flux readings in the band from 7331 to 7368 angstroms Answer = 0.4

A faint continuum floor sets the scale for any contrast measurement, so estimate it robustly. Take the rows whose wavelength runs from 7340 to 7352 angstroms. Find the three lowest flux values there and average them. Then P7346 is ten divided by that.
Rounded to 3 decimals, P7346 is 0.465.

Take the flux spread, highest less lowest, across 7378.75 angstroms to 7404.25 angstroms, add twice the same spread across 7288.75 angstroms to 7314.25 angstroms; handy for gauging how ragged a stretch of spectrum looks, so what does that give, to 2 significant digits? 2.9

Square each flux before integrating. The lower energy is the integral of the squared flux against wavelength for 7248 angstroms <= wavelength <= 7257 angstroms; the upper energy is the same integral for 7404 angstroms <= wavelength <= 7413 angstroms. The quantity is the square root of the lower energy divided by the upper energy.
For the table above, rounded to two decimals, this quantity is 1.01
